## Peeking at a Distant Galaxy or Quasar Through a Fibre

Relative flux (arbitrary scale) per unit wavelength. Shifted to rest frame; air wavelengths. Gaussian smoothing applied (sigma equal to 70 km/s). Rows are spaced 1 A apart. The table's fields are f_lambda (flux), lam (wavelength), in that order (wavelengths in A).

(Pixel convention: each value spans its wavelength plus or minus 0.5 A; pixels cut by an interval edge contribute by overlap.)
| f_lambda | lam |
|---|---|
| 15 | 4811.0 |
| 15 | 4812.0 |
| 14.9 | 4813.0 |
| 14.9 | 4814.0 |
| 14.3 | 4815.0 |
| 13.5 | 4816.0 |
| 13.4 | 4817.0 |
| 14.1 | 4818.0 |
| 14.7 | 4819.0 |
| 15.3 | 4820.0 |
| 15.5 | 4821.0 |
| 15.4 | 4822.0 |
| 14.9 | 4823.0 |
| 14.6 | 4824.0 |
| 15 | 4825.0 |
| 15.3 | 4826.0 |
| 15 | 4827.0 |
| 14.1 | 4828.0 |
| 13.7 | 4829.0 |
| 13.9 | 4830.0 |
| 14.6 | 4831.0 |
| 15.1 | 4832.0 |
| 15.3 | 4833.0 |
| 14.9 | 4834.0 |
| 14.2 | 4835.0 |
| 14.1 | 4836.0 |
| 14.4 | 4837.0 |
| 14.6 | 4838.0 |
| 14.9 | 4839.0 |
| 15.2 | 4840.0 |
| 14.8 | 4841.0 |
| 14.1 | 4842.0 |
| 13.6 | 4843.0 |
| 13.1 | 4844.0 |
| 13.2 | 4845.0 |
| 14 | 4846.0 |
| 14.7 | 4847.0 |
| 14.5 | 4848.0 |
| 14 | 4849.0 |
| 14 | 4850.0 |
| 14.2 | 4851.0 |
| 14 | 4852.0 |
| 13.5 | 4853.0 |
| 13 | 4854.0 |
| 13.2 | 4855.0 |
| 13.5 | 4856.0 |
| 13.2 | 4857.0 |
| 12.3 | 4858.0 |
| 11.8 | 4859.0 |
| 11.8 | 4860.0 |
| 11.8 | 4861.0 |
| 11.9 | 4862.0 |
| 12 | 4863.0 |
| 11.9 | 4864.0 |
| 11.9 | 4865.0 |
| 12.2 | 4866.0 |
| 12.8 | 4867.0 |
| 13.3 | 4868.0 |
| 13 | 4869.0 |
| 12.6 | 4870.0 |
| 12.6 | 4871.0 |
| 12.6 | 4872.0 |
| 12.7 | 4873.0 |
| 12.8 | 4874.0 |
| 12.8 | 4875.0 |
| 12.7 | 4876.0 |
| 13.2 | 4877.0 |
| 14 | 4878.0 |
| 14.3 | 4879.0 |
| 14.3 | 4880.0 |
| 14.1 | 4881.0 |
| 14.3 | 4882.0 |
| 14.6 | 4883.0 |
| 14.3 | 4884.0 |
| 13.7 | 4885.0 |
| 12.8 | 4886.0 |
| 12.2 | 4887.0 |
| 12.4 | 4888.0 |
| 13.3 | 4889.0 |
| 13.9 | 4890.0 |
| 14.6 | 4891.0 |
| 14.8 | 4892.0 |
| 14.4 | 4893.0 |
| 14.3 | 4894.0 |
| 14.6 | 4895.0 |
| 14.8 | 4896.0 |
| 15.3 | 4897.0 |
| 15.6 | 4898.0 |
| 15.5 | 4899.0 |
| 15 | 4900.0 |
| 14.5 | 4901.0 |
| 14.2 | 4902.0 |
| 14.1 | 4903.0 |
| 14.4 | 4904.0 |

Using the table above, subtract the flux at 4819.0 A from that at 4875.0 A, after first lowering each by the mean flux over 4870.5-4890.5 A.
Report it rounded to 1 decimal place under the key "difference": -1.9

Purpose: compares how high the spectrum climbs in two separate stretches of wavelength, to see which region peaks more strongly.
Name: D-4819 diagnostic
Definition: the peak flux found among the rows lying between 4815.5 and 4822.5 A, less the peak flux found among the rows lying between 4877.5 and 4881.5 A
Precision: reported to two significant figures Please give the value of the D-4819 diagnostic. 1.2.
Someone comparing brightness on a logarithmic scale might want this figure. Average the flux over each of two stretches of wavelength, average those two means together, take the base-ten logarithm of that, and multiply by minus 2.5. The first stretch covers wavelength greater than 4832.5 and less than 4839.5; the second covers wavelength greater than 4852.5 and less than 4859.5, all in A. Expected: -2.85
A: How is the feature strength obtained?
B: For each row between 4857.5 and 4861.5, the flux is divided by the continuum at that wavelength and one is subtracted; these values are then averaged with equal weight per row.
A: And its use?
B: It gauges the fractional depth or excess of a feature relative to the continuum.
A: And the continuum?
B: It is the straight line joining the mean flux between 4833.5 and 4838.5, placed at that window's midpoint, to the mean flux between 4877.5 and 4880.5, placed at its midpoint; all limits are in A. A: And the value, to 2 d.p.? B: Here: -0.17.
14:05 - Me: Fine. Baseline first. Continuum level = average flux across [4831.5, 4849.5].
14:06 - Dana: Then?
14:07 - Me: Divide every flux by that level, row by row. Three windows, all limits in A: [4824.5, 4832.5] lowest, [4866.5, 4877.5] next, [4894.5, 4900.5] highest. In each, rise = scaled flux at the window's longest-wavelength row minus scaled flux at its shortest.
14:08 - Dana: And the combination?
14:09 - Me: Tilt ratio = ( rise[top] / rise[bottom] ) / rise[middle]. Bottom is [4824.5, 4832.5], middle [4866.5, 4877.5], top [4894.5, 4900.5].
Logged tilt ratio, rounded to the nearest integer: 144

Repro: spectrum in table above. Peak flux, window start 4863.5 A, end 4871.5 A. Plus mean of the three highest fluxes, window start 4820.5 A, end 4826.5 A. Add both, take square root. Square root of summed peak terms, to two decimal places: 5.36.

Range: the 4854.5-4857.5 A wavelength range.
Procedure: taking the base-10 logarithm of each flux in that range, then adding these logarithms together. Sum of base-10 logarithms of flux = 3.37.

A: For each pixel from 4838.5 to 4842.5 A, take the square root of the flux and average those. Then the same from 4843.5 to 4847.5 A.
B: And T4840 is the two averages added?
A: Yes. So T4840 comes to 7.55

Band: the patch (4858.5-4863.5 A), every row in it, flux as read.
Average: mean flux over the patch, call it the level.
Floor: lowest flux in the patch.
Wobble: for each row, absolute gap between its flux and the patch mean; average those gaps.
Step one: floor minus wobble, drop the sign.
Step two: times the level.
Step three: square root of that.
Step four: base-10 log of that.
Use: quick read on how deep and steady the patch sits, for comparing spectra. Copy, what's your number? 1.07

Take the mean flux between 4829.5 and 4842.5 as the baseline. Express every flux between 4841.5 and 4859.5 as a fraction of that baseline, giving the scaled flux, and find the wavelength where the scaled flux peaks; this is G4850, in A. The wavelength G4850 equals 4847.0 A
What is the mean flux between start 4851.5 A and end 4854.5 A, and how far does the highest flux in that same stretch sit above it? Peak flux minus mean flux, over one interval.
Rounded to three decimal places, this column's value 0.500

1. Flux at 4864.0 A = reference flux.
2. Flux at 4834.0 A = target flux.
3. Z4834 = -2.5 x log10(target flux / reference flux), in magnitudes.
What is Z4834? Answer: -0.24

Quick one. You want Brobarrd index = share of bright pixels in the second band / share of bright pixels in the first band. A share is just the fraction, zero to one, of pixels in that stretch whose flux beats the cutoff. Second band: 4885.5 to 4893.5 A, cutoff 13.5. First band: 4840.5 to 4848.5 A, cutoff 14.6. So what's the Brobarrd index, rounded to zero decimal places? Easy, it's 2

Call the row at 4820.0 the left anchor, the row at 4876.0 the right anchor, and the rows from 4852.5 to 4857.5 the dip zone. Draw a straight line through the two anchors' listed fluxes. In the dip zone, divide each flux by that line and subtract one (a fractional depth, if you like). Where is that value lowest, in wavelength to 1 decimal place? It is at 4854.0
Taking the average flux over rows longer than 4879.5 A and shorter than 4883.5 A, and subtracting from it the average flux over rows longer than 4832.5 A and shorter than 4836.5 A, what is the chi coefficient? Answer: 0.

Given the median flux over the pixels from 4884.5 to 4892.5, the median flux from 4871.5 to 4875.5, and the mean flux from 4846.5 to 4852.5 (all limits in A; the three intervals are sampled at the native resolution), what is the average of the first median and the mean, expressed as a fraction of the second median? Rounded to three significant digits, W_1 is 1.09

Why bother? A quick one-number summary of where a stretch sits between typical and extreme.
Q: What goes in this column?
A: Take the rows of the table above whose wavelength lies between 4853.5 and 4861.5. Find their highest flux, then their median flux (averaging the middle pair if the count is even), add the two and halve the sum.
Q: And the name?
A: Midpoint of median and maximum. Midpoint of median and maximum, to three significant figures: 13.1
